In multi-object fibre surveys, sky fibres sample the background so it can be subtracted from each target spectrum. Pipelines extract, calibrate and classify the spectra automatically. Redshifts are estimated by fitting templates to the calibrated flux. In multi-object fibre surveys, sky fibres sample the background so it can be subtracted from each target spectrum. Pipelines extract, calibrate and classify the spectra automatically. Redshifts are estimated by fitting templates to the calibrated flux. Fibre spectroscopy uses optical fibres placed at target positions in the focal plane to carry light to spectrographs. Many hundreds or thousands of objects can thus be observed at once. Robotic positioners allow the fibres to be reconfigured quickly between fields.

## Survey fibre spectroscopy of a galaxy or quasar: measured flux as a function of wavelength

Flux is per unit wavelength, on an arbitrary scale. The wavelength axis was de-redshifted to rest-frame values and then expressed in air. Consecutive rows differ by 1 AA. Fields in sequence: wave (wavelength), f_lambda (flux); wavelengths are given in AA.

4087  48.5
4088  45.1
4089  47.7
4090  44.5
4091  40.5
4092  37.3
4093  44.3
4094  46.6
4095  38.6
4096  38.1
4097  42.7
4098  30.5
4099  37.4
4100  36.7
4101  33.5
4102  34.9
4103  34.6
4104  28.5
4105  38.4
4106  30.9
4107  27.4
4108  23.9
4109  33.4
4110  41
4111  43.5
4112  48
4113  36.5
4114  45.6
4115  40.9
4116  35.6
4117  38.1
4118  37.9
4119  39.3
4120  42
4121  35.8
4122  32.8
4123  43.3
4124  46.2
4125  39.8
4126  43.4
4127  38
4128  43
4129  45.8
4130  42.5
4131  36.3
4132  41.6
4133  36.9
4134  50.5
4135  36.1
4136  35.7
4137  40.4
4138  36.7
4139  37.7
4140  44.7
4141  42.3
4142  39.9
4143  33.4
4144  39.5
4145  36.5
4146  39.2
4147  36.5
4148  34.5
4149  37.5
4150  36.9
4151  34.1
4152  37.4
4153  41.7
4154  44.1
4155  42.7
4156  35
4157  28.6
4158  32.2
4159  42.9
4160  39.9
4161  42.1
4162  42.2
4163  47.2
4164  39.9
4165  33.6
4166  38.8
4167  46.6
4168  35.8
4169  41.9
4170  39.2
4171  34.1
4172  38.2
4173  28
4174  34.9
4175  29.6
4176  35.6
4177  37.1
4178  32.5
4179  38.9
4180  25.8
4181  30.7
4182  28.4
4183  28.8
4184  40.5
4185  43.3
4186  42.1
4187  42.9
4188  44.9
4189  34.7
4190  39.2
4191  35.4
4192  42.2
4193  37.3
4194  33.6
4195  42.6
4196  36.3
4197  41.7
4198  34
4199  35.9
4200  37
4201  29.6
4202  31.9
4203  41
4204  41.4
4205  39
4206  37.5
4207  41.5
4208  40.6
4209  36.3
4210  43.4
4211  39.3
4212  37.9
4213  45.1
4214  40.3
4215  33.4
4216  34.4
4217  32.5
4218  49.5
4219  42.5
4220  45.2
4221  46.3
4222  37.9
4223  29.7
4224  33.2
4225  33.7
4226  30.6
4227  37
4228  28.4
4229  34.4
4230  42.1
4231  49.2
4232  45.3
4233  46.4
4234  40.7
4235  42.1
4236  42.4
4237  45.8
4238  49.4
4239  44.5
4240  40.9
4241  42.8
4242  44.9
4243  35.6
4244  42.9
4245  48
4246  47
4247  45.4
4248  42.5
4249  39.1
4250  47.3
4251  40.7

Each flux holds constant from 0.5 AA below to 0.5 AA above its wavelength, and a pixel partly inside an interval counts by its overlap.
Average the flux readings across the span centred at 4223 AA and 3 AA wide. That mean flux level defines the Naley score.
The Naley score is 34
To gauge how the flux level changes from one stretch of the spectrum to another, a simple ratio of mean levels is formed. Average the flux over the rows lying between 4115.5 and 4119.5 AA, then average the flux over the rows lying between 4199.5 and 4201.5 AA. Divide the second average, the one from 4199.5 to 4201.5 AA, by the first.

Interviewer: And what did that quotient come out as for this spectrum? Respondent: 0.88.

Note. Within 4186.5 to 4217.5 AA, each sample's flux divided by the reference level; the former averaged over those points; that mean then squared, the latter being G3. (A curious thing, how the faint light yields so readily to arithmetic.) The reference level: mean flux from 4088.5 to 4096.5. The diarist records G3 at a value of 0.82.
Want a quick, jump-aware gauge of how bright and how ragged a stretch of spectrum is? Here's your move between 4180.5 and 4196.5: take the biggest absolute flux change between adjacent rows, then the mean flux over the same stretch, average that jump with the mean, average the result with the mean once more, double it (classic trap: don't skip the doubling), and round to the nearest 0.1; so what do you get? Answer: 62.4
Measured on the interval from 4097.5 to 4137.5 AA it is 64.4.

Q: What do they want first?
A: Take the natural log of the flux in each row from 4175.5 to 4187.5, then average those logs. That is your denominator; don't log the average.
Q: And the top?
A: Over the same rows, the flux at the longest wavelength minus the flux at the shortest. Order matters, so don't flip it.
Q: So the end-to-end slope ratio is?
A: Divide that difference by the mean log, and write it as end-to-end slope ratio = 2.1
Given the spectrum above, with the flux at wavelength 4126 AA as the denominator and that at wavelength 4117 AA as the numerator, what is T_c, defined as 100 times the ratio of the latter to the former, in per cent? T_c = 88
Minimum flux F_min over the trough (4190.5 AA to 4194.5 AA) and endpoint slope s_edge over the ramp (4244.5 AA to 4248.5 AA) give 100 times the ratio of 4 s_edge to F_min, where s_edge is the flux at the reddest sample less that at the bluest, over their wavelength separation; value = -21.8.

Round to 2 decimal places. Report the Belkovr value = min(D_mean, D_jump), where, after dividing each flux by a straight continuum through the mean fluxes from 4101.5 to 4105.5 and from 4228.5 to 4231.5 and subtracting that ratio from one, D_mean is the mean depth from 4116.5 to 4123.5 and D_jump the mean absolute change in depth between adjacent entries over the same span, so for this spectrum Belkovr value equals -0.10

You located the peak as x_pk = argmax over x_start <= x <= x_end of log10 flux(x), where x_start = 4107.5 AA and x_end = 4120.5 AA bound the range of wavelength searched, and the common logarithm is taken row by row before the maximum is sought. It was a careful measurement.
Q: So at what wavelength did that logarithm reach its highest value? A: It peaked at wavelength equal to 4112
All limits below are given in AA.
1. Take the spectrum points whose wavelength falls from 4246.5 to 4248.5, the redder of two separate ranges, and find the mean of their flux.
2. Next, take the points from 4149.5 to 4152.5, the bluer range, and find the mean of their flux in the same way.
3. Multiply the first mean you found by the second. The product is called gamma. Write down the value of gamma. 1588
